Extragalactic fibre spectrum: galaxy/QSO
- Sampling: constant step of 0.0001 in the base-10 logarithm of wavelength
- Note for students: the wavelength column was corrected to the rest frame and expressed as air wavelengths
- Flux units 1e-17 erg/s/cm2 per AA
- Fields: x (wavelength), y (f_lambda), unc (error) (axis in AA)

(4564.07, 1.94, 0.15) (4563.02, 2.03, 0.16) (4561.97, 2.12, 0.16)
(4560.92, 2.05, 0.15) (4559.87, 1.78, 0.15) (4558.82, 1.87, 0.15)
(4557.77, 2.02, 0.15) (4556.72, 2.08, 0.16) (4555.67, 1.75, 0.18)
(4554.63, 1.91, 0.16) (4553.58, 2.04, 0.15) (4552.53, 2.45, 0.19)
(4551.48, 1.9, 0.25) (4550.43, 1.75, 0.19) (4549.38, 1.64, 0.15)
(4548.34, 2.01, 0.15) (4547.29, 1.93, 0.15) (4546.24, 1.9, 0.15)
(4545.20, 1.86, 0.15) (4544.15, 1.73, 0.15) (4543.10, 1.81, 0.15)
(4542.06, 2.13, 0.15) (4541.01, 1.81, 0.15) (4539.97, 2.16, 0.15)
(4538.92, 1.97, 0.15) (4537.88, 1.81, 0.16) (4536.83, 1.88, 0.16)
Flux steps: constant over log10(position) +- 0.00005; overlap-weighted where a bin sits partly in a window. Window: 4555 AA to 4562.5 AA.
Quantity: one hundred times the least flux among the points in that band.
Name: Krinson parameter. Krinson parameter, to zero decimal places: 175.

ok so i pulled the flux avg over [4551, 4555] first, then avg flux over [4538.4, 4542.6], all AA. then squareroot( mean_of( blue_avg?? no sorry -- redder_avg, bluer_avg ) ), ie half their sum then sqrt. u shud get 1.43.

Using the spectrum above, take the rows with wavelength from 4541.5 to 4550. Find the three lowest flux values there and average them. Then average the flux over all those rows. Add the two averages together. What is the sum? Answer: 3.60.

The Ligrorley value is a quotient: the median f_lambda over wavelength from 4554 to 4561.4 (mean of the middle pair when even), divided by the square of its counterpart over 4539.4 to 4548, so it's 0.540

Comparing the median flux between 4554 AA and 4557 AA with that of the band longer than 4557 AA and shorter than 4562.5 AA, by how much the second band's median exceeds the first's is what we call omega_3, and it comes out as 0.11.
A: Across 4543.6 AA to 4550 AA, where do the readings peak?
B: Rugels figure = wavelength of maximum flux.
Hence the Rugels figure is 4548.34 AA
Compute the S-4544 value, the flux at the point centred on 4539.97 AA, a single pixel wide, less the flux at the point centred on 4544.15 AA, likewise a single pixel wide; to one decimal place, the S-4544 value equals 0.4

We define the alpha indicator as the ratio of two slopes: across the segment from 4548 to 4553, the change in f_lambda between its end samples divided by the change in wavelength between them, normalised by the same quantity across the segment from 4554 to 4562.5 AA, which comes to 3.7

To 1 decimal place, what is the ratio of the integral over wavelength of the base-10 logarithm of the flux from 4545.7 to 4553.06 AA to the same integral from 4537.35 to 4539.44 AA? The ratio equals 3.6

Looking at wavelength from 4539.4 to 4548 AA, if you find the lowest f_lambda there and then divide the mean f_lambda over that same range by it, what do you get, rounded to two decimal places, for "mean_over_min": 1.11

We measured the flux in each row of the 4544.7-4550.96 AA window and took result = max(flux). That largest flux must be 2.01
